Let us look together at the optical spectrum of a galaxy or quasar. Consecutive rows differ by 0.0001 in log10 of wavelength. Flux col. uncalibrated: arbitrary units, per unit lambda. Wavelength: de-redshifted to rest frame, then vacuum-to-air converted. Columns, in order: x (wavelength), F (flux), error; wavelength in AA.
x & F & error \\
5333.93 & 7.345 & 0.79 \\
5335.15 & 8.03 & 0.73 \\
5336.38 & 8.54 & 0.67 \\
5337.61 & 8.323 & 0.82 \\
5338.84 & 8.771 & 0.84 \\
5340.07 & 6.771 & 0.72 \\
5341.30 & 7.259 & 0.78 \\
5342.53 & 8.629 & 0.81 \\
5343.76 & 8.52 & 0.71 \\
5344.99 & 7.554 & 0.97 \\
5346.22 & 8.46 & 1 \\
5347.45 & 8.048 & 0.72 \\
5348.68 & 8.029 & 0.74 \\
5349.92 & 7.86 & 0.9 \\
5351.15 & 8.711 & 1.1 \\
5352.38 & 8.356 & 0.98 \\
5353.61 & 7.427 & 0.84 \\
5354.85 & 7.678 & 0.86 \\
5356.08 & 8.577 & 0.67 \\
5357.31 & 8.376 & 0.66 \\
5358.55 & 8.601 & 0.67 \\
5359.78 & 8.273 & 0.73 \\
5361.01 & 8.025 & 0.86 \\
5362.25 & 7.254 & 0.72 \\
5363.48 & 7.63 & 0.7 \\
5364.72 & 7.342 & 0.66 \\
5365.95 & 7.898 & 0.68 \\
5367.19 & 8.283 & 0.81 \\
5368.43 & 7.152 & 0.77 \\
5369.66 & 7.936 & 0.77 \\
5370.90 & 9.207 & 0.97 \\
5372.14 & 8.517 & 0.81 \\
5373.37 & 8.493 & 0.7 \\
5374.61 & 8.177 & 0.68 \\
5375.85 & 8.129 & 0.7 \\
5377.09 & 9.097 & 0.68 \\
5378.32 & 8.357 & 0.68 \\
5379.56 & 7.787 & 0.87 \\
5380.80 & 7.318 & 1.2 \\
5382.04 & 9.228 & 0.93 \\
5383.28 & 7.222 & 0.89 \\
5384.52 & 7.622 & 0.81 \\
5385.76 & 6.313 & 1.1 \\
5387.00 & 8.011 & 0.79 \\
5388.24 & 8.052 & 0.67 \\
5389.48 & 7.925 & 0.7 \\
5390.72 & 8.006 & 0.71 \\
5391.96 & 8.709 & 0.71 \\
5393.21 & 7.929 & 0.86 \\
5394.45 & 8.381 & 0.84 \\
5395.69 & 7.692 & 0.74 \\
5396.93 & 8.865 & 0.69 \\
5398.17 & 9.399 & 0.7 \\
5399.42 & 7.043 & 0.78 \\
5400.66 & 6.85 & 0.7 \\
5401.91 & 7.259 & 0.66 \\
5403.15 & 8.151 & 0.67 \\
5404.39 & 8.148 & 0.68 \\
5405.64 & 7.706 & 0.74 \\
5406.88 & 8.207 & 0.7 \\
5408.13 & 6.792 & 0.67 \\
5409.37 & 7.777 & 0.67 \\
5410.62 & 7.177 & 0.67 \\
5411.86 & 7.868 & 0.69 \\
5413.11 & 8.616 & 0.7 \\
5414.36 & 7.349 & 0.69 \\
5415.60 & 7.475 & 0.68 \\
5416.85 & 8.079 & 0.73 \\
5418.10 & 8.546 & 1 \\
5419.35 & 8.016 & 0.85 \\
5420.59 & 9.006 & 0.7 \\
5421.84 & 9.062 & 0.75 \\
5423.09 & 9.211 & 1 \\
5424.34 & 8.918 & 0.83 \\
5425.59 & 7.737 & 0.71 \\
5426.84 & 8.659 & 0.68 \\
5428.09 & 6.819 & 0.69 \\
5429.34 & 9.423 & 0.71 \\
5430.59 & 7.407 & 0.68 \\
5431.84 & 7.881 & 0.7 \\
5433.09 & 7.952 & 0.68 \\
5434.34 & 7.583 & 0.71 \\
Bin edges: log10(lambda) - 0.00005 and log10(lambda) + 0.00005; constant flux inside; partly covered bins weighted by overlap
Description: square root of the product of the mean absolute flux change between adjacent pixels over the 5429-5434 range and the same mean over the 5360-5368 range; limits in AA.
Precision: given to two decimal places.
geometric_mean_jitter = 0.64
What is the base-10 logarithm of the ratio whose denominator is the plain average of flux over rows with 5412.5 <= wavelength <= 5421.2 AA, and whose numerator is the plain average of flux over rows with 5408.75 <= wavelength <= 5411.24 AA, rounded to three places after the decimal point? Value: -0.038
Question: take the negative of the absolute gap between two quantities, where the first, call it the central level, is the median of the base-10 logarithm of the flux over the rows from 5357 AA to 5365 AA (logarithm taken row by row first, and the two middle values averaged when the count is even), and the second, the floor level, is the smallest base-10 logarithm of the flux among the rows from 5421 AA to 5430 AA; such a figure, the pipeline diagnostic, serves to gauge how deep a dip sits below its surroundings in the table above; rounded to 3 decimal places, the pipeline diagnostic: -0.071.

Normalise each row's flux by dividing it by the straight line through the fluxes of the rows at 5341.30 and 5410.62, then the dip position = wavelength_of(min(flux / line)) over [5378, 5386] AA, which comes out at 5385.76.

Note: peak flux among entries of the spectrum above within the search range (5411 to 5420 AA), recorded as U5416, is 8.616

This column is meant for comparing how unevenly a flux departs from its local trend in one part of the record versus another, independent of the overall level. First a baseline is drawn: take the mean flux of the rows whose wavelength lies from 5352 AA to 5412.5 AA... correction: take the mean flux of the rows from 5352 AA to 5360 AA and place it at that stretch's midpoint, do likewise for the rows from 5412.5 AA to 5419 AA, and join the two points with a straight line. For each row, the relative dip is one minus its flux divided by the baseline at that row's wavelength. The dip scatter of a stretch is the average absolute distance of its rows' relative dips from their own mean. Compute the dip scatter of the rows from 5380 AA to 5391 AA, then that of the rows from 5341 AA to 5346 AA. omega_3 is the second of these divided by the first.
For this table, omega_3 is 1.03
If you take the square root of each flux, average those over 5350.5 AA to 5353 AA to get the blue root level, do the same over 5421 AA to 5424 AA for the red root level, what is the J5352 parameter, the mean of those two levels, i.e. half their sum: 2.97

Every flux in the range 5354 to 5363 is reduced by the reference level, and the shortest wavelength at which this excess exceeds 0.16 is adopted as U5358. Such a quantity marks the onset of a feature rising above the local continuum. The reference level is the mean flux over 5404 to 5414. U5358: 5356.08 AA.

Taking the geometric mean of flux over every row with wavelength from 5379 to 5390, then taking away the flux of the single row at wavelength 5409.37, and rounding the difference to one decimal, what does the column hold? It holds -0.1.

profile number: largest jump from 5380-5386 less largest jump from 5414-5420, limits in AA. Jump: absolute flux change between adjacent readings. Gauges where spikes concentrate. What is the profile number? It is 1.4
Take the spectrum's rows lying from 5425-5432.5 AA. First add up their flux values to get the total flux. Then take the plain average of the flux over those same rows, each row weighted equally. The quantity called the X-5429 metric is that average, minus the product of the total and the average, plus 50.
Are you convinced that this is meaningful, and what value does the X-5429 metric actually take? -325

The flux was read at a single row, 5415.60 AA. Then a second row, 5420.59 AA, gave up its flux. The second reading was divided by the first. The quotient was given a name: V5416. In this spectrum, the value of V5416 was 1.2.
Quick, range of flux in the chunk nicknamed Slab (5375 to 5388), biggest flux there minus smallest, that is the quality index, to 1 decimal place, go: 2.9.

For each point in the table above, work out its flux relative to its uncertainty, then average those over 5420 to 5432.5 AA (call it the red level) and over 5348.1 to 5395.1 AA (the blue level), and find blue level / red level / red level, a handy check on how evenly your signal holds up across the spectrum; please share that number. 0.080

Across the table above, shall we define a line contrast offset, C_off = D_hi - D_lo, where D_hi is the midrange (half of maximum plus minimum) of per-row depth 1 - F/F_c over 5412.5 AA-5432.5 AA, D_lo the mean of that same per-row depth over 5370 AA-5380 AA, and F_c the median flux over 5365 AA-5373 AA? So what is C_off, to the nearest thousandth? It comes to 0.043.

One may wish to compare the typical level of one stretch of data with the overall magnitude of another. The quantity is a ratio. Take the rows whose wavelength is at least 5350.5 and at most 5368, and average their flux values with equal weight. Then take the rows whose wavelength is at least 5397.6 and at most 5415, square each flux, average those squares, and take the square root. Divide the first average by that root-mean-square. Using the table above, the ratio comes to 1.03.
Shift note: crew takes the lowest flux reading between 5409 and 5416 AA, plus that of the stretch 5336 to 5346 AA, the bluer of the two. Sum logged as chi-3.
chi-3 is 13.9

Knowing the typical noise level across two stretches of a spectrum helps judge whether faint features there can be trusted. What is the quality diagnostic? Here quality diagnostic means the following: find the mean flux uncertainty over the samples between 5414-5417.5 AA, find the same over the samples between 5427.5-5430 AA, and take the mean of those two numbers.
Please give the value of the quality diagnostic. 0.70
